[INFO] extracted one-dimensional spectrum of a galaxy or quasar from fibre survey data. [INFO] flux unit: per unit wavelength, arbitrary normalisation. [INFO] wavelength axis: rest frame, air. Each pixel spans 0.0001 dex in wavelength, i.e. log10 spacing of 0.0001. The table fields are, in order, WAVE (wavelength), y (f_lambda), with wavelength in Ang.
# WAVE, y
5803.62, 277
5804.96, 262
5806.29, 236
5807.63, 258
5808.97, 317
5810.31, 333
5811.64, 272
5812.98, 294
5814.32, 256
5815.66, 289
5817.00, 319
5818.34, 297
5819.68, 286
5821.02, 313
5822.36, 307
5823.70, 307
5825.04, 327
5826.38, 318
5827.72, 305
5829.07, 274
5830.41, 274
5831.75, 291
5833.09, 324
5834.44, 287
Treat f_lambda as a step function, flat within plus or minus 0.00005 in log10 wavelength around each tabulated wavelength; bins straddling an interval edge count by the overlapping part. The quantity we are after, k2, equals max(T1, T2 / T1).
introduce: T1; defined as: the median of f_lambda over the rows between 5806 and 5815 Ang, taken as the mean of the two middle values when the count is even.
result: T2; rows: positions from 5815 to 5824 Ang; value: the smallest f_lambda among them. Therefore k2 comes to 272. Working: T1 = 272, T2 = 286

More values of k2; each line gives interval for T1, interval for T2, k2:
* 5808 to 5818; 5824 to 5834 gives 294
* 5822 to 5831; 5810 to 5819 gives 307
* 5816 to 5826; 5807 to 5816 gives 307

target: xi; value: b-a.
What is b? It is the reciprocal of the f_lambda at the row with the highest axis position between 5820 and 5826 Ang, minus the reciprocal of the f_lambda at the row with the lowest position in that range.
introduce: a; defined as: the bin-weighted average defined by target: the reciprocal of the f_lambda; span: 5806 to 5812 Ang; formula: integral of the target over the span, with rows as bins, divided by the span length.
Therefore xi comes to -0.0037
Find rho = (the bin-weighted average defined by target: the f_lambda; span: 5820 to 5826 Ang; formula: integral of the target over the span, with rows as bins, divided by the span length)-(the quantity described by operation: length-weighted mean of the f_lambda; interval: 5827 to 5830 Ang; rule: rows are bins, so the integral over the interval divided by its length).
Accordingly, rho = 24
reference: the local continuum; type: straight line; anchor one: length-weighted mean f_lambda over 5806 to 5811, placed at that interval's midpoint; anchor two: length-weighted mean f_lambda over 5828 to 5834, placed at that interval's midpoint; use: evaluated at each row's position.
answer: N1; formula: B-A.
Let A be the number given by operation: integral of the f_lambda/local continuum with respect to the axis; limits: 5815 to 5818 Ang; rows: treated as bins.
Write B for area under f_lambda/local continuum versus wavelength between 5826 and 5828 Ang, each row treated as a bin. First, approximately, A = 3.13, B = 2.1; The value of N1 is -1.0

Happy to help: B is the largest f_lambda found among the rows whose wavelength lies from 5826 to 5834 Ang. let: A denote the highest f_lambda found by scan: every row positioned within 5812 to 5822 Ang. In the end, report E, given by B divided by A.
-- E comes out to 1.02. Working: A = 319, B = 324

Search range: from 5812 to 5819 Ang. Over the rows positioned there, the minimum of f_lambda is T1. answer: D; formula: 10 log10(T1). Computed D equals 24.1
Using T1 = 256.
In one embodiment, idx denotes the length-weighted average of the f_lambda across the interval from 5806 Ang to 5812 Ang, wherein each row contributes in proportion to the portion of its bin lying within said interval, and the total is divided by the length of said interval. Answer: 287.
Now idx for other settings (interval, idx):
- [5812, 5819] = 290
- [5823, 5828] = 315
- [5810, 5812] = 303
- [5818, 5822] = 299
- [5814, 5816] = 273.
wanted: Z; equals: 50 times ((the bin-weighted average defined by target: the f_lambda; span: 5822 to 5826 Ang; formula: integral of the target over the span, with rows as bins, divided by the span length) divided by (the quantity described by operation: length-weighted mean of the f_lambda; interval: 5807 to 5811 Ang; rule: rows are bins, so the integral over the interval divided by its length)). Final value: 51.9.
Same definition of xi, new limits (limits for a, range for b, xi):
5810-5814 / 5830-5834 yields -0.0040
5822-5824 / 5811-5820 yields -0.0034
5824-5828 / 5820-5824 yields -0.0031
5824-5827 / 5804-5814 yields -0.0035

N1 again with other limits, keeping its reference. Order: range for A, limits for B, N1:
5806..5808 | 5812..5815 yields 1.1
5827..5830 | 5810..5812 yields -0.9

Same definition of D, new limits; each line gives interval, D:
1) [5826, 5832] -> 24.4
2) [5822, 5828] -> 24.8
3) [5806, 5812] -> 23.7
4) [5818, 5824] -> 24.6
